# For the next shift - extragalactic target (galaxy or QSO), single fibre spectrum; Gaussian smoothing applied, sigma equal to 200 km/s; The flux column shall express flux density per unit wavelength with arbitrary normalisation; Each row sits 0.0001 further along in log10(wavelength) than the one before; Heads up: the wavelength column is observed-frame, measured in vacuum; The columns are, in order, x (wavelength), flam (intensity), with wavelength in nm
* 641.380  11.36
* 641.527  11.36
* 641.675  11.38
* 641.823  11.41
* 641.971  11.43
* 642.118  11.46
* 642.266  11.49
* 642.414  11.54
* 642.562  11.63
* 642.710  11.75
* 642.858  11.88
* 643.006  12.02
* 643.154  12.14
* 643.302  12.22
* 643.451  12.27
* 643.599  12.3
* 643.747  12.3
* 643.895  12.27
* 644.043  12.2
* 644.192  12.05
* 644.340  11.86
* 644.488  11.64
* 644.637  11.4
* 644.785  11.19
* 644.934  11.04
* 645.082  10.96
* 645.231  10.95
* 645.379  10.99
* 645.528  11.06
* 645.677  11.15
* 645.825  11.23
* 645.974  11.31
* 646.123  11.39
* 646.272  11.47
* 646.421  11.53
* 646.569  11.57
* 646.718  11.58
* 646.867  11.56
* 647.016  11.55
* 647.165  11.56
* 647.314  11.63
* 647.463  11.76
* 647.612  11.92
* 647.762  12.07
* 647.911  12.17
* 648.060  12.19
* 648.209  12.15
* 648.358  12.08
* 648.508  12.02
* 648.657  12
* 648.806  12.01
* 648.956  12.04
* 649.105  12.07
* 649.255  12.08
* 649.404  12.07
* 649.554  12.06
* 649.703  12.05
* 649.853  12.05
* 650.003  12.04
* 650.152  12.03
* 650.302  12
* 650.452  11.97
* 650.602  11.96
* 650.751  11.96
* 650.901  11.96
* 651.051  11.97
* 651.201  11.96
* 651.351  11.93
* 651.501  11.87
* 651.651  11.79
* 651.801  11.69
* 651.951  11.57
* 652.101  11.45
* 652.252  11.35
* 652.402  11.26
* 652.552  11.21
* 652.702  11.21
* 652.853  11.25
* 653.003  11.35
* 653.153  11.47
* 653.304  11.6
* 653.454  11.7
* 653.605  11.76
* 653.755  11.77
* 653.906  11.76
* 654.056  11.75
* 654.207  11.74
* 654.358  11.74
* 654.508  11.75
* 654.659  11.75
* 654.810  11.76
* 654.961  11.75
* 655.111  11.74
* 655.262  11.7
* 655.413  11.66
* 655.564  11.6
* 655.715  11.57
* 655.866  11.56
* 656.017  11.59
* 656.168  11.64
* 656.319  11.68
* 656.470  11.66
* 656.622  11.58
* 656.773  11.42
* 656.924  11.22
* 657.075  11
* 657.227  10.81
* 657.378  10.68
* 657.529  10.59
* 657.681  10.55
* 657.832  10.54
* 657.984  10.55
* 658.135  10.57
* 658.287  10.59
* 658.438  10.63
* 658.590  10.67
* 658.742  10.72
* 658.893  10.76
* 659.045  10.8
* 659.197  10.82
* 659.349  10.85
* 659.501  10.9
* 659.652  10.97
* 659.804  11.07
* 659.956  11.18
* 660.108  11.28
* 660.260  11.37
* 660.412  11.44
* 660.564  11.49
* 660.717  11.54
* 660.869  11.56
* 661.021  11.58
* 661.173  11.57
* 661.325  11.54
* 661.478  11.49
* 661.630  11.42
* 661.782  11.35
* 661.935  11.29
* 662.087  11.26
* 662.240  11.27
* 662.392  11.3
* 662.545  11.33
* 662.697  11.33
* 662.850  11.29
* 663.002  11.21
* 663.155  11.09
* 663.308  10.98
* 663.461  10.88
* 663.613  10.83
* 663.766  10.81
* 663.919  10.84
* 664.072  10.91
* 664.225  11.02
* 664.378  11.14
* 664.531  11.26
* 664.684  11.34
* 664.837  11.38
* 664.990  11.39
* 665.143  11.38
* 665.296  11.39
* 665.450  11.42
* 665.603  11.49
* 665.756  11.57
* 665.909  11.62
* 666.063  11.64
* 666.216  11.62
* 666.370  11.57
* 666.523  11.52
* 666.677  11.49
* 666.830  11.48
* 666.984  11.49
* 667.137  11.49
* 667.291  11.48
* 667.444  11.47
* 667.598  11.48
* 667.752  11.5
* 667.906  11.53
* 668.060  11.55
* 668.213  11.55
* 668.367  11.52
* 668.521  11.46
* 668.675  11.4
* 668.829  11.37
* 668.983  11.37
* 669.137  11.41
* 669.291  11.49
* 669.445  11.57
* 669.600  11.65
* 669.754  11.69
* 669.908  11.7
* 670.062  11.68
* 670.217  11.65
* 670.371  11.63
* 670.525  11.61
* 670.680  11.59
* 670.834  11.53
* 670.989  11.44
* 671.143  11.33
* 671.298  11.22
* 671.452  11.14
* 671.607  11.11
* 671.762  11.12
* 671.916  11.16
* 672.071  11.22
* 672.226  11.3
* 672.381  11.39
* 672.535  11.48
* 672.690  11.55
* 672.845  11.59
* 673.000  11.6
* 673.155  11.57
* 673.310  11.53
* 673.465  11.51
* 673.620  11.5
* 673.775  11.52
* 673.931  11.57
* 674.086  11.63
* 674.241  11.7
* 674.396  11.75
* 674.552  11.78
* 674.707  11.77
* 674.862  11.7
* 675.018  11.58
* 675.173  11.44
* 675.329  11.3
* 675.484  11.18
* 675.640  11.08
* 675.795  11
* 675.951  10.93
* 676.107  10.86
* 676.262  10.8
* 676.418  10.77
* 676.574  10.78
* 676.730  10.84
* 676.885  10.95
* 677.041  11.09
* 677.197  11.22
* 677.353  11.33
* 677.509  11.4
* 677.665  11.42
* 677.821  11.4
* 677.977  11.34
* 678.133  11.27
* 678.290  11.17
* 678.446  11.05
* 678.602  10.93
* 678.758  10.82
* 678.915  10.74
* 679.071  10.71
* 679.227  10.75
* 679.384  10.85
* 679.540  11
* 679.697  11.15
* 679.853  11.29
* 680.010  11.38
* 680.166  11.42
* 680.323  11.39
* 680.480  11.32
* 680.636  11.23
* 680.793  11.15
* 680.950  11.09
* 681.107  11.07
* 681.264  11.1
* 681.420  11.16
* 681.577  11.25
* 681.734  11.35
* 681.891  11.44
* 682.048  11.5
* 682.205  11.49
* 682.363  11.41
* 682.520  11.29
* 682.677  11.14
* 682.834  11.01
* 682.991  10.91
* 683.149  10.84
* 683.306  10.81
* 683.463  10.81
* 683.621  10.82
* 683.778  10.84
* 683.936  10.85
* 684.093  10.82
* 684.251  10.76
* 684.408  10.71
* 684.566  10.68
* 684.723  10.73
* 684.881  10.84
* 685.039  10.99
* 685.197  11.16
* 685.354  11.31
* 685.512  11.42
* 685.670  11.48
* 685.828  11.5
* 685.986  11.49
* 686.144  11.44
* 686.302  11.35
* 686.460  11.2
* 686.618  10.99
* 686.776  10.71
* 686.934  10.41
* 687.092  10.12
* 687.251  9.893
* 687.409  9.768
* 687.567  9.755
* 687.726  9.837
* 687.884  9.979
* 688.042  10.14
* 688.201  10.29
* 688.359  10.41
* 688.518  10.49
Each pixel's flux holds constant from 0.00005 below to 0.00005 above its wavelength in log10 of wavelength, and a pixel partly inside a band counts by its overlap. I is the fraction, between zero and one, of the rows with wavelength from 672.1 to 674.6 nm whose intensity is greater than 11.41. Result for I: 0.9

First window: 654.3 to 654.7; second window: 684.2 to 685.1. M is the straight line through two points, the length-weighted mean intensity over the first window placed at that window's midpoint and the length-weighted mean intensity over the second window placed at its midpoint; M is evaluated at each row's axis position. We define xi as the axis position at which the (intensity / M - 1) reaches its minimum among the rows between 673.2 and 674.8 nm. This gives 673.620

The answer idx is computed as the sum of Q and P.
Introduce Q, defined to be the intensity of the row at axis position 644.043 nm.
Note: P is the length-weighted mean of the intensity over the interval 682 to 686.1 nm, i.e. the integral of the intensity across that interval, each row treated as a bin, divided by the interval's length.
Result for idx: 23.3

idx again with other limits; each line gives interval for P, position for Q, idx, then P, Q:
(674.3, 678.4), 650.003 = 23.3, 11.2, 12.04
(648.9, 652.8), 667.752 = 23.3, 11.8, 11.5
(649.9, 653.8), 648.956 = 23.7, 11.7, 12.04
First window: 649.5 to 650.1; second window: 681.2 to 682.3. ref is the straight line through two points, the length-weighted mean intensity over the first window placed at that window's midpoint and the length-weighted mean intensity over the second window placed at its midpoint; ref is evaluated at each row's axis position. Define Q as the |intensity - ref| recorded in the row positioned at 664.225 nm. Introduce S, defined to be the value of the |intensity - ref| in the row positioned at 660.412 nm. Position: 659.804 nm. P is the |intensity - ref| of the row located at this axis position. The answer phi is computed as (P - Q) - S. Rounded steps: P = 0.8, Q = 0.7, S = 0.38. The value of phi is -0.33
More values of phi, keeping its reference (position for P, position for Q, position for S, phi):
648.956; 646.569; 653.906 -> -0.73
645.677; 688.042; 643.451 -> -0.11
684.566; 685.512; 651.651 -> 0.18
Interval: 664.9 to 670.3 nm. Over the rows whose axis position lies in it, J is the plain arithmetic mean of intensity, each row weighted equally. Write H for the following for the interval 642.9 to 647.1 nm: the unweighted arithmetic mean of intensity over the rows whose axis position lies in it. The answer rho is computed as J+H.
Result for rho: 23.1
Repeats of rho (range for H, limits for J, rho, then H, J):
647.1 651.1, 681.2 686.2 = 23.1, 12.0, 11.1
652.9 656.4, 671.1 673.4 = 23.0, 11.7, 11.4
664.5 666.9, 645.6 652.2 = 23.3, 11.5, 11.8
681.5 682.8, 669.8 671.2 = 22.9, 11.4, 11.6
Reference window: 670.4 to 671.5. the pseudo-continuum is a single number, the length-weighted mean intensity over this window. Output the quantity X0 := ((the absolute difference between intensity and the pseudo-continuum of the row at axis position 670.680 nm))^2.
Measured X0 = 0.026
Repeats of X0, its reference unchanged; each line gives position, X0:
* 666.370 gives 0.020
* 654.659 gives 0.103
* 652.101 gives 0.000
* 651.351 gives 0.251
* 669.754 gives 0.068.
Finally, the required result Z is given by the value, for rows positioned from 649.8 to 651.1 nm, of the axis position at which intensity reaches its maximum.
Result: 649.853 nm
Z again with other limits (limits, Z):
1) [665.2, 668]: 666.063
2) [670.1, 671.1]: 670.217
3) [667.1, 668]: 667.906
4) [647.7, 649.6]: 648.060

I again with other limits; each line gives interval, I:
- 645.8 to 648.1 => 0.8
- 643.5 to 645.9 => 0.4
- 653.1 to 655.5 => 1.0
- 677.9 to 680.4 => 0.1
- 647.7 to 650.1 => 1.0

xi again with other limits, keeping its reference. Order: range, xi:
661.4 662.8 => 662.087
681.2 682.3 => 681.264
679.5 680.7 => 679.540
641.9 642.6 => 641.971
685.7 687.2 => 687.092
